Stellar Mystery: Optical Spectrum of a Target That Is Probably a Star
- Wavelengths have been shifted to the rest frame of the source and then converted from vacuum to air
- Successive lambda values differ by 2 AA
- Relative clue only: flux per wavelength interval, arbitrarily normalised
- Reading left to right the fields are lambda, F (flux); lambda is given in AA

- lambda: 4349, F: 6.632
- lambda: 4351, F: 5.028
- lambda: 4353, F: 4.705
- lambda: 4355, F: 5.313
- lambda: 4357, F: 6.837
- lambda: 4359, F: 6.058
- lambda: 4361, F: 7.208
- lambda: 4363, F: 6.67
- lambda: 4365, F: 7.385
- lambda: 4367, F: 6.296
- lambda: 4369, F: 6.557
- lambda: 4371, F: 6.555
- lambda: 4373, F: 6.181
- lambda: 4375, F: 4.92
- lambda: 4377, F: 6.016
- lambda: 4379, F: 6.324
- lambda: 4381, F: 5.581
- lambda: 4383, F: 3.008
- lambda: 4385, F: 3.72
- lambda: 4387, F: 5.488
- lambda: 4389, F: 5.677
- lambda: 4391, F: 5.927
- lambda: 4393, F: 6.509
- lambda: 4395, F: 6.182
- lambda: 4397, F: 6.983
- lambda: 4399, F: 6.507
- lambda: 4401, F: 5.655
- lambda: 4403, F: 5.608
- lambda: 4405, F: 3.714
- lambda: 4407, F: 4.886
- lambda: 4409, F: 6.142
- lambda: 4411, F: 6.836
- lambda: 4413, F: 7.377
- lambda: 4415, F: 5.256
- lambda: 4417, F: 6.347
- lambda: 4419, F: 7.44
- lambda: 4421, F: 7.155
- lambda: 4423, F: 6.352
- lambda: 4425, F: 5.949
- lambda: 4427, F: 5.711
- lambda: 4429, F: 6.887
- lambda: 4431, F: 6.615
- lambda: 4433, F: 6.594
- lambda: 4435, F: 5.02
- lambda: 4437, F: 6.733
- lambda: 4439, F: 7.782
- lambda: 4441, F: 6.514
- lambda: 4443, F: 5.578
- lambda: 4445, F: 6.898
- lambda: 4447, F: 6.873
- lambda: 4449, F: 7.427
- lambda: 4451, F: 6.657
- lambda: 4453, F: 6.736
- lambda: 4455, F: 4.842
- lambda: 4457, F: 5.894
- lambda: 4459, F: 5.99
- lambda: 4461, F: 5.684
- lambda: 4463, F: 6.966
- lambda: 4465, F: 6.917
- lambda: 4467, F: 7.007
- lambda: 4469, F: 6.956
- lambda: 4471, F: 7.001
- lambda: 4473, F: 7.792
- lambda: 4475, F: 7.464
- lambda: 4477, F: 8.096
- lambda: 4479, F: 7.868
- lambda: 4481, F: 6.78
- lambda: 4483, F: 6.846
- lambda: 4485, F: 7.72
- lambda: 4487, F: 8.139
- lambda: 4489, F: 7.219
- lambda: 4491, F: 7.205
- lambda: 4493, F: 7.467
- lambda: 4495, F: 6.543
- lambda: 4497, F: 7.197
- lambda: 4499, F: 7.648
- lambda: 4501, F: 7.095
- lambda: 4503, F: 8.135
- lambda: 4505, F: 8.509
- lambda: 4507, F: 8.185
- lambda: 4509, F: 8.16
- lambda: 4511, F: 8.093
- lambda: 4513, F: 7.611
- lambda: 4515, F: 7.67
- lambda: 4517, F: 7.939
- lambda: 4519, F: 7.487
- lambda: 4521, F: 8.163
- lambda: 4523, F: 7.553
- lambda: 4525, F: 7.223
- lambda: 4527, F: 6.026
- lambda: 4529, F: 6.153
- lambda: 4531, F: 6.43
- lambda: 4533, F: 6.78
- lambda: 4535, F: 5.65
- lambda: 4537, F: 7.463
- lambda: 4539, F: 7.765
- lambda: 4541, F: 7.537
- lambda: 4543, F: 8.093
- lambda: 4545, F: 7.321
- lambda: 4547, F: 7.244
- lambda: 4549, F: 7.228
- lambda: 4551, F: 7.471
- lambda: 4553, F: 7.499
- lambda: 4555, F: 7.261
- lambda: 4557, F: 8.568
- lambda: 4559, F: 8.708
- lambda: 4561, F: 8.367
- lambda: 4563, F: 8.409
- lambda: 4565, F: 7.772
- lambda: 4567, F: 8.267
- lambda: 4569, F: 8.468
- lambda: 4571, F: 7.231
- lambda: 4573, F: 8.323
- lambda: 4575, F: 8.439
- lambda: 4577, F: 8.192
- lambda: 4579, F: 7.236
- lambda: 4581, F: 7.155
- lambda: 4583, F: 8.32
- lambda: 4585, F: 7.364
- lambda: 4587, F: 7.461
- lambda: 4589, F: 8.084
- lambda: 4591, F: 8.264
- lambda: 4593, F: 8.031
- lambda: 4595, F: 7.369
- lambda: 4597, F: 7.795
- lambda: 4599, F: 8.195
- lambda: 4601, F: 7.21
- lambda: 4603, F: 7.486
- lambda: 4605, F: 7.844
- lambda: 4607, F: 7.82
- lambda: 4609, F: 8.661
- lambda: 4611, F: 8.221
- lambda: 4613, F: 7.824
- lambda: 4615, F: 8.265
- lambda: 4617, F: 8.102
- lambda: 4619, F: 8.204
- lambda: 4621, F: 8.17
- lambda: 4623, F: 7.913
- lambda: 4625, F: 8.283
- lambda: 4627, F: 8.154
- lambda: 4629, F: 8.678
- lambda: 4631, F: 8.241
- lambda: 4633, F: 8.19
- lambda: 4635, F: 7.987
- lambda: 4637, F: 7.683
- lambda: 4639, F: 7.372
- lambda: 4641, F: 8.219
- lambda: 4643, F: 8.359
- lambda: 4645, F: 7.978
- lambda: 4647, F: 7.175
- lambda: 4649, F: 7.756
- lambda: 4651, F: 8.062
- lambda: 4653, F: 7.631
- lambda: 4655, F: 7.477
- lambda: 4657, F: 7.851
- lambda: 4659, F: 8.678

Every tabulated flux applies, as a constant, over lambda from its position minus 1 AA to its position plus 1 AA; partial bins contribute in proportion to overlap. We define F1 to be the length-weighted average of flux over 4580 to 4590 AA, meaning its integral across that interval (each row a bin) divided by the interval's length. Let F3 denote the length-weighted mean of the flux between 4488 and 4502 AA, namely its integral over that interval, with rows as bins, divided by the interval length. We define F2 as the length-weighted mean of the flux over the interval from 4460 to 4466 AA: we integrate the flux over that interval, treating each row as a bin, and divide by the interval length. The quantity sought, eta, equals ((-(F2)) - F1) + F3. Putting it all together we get -7.00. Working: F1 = 7.7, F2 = 6.52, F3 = 7.2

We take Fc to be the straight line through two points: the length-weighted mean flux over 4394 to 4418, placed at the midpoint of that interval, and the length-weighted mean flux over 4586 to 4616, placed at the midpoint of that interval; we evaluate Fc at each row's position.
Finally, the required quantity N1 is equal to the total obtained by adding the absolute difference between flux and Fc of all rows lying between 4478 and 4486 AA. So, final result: 2.4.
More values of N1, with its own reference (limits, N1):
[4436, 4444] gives 2.9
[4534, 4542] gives 2.5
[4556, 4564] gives 4.1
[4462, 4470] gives 1.6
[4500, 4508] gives 4.2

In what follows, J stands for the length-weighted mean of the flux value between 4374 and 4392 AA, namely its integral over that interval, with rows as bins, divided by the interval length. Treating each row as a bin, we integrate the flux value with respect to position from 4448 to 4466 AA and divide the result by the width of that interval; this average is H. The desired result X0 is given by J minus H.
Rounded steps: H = 6.3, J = 5.18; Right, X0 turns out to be -1.16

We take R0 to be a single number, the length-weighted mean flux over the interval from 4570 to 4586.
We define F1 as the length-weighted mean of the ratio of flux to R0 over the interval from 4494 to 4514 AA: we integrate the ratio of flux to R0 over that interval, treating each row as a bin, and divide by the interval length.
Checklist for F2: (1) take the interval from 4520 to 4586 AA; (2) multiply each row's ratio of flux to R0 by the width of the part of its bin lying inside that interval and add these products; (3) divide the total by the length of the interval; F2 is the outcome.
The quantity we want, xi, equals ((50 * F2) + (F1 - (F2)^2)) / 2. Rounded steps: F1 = 0.99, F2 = 0.972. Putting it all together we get 24.3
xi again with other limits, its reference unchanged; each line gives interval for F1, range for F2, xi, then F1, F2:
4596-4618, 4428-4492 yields 22.1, 1.02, 0.878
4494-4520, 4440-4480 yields 21.8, 0.99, 0.868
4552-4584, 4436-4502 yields 22.5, 1.03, 0.894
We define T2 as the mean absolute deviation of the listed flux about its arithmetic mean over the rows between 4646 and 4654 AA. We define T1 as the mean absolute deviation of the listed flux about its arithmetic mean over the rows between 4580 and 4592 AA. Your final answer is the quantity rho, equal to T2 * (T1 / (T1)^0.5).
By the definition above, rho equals 0.2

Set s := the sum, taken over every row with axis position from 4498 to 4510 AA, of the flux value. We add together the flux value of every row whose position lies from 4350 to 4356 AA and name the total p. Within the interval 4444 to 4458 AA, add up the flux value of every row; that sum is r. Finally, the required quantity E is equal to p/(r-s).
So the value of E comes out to -6.3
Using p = 15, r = 45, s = 48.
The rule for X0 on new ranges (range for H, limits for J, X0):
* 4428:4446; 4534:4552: 0.79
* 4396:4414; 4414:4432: 0.44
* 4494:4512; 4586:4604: 0.04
